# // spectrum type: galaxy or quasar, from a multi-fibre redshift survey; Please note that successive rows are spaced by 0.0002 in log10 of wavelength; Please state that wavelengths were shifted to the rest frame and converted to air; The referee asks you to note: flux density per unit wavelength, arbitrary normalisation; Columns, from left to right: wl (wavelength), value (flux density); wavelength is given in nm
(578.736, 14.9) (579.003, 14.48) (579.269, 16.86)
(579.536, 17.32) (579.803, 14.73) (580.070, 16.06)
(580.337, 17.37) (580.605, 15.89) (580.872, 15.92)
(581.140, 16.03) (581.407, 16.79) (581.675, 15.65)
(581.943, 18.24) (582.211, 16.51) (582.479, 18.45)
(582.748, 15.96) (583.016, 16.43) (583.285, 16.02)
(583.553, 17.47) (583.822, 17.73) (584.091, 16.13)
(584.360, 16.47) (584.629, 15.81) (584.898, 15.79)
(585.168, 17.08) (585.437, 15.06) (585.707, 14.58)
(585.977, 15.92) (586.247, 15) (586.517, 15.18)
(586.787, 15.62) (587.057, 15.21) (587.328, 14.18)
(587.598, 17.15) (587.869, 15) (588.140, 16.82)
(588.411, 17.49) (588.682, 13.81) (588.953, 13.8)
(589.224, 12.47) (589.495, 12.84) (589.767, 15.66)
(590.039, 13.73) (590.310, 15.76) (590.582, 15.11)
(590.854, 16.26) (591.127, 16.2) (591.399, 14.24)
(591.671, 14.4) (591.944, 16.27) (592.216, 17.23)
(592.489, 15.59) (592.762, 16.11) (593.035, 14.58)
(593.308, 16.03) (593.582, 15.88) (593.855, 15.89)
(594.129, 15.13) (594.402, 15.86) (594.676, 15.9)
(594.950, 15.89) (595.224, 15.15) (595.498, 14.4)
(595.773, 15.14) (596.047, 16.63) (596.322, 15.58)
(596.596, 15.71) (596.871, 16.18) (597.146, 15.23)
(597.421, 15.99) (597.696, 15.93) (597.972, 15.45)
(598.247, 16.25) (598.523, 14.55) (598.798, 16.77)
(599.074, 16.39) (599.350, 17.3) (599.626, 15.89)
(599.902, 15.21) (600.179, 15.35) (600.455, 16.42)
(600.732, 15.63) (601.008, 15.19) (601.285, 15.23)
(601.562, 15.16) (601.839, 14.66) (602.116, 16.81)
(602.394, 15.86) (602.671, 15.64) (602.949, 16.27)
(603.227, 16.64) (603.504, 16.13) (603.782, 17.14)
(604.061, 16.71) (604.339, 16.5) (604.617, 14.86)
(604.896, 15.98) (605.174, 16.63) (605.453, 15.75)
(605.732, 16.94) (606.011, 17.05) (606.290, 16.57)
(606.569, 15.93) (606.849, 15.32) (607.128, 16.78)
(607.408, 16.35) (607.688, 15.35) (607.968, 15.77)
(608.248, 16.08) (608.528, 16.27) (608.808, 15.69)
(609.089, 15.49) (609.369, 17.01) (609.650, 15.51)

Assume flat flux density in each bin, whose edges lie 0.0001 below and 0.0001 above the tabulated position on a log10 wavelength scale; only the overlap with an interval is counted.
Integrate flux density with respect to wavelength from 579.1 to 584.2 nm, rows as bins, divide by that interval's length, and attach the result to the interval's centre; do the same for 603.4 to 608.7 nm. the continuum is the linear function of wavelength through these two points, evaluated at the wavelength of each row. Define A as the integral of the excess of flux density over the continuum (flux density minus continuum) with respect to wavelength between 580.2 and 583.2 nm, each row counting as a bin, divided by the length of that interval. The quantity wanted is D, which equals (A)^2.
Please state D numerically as 0.0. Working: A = 0.1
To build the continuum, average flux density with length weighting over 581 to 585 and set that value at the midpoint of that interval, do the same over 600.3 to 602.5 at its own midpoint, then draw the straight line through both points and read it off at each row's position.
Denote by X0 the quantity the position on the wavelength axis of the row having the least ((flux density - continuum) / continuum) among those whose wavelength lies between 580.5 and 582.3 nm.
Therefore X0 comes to 581.675 nm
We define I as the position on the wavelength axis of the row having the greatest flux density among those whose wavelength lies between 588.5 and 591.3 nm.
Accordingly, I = 590.854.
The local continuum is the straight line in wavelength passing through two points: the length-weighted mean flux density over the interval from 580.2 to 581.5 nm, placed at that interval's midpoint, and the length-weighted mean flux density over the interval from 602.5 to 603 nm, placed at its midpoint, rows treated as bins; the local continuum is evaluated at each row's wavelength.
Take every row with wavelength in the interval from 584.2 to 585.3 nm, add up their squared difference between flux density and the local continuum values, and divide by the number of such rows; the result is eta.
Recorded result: 0.29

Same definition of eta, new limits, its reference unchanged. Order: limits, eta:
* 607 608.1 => 0.37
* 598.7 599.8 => 0.64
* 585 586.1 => 1.28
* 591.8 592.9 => 0.38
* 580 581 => 0.38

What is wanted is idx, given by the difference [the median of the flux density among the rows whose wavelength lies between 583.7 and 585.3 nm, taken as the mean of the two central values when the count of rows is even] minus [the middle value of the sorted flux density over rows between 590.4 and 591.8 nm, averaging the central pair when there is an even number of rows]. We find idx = 1.2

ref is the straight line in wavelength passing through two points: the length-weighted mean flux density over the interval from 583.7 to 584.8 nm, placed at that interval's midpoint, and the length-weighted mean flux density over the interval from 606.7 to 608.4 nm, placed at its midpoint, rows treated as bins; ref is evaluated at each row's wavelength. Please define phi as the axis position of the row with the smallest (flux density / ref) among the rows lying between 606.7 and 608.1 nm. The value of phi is 606.849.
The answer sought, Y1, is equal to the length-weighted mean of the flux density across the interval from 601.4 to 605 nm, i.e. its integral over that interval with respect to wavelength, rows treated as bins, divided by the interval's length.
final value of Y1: 16.0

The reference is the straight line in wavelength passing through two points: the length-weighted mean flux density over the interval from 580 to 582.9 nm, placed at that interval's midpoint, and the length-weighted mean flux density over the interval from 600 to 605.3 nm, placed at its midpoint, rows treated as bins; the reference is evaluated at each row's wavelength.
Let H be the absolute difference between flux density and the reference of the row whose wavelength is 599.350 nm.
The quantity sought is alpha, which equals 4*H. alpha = 5.0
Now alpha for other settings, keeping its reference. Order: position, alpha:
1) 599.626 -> 0.6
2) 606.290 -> 3.0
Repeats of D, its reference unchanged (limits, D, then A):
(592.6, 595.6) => 0.7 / -0.9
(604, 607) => 0.0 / 0.0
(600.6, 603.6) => 0.3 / -0.5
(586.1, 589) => 1.1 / -1.1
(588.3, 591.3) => 2.8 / -1.7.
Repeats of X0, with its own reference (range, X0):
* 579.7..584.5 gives 579.803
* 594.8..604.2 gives 595.498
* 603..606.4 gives 604.617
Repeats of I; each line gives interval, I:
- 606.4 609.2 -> 607.128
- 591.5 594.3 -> 592.216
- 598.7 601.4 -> 599.350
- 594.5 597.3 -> 596.047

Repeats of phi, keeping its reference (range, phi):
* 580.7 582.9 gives 581.675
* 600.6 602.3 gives 601.839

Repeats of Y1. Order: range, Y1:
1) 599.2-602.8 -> 15.7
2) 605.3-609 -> 16.1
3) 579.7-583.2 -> 16.5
